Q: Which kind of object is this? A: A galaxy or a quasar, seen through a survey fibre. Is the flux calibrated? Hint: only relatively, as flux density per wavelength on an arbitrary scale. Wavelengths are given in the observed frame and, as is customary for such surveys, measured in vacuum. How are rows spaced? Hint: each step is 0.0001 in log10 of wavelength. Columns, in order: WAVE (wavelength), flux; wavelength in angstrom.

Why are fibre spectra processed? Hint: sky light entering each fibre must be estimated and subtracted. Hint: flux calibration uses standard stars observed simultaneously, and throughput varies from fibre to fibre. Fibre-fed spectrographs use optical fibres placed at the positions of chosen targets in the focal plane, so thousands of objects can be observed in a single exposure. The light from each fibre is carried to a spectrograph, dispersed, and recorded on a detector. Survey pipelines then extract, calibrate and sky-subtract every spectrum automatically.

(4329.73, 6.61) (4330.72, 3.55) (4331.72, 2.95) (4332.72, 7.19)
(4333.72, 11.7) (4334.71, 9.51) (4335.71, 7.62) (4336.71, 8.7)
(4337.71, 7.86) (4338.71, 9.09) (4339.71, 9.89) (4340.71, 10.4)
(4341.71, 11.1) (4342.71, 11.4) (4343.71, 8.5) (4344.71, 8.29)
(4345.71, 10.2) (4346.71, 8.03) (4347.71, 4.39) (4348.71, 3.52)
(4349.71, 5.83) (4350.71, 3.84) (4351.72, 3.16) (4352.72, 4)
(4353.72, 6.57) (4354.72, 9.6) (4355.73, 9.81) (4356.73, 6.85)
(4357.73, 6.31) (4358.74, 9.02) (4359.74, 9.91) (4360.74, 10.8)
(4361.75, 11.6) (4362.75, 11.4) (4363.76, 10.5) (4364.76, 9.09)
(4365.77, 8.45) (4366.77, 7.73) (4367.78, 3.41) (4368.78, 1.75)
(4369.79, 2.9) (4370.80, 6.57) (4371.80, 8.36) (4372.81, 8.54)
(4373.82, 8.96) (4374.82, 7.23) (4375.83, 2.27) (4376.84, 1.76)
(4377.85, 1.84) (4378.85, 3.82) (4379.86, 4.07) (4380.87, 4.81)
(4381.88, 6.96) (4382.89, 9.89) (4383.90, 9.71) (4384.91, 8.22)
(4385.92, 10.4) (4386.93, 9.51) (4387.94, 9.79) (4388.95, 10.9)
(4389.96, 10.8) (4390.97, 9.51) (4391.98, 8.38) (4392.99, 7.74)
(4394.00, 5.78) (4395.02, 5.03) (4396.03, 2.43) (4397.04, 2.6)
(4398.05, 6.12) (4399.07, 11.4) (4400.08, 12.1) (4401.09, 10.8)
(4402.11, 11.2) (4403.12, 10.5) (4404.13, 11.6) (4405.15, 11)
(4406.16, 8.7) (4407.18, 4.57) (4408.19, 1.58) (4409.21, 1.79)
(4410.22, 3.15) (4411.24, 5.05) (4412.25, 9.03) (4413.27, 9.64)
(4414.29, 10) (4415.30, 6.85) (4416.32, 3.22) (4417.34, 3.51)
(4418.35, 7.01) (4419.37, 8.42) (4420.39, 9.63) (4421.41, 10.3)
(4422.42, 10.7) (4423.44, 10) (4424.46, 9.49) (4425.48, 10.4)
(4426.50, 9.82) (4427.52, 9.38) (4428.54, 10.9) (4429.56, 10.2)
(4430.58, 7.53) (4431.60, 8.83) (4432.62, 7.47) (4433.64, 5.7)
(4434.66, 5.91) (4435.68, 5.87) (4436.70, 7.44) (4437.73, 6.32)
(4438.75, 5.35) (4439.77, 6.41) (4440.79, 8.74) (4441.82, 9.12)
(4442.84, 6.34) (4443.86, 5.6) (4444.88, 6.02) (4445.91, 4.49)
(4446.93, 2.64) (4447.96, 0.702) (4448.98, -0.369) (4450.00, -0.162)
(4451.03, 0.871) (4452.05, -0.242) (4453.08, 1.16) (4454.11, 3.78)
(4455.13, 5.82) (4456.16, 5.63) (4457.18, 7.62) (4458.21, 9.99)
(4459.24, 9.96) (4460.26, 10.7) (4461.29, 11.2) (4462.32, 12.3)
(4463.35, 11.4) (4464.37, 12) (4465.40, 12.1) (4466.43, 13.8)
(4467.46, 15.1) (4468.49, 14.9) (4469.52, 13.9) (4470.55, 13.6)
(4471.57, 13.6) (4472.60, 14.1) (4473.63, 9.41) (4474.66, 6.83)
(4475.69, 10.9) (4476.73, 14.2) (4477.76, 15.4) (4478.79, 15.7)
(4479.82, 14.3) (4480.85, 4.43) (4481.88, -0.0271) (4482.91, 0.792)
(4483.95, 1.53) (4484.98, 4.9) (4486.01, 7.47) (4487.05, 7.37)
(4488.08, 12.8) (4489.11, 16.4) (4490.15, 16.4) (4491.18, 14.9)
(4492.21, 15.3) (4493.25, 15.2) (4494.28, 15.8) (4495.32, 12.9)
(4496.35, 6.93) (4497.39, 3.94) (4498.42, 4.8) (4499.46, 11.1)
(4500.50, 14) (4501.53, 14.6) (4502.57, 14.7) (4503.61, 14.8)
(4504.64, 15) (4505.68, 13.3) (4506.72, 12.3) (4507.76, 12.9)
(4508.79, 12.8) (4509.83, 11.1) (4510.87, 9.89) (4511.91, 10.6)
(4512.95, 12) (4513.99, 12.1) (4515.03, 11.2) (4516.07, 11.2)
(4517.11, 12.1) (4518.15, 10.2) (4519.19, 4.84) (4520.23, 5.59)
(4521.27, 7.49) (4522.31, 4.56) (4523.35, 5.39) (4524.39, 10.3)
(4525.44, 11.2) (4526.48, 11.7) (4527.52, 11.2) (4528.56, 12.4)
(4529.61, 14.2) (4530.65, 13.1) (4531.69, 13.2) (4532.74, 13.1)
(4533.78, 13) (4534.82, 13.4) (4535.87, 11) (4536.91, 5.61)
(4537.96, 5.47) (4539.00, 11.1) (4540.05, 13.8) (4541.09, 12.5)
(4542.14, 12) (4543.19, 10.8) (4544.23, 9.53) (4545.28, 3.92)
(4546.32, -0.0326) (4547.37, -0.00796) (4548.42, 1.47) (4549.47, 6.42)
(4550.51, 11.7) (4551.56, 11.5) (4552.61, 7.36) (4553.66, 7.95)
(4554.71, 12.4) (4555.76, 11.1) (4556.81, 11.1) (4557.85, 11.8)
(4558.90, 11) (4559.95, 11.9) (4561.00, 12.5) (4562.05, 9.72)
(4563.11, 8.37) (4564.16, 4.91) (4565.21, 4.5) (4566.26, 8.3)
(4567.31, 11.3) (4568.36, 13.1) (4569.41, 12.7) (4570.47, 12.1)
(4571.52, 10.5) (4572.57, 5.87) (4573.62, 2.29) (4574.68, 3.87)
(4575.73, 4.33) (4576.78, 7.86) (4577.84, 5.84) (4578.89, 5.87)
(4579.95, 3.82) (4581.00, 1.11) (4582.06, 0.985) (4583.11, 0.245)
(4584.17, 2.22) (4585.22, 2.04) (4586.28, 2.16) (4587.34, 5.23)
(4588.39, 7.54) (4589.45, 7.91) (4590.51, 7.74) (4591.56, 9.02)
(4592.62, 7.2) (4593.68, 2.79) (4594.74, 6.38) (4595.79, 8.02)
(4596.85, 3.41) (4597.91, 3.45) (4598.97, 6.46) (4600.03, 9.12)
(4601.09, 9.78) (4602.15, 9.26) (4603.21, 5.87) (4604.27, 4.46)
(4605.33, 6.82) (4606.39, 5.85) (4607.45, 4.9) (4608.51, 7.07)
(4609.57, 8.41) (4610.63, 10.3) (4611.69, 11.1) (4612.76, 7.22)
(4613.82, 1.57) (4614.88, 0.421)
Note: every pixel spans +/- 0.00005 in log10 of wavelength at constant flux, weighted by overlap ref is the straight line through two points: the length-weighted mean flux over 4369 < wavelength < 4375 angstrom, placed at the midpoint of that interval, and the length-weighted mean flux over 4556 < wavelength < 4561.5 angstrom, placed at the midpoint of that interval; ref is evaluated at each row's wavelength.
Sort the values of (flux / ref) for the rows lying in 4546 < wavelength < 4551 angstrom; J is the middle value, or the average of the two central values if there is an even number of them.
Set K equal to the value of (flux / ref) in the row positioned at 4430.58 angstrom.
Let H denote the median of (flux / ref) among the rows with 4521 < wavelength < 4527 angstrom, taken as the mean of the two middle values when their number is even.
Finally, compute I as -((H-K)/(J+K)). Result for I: 0.07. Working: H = 0.83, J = 0.1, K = 0.90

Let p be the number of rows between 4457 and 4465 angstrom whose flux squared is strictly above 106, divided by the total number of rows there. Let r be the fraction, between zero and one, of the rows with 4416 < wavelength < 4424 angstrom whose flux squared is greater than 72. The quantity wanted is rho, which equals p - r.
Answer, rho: 0.1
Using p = 0.6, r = 0.5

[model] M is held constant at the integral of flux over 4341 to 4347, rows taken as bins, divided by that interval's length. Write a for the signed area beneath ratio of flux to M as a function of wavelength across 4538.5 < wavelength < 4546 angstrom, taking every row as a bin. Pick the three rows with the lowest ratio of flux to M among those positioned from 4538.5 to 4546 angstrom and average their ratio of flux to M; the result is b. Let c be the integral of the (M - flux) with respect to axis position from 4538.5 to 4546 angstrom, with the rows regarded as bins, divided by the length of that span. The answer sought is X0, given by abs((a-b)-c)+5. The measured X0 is 12.7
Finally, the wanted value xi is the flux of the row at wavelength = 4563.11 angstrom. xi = 8.37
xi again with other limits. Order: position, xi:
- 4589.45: 7.91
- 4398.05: 6.12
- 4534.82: 13.4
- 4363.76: 10.5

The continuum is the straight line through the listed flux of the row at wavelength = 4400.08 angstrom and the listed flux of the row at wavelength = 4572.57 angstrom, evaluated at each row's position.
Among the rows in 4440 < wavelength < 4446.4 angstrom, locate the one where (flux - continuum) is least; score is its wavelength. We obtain 4445.91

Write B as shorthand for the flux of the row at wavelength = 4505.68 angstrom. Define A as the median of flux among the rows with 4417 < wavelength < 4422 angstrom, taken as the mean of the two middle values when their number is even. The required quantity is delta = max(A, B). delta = 13.3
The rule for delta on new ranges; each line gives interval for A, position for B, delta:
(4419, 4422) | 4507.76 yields 12.9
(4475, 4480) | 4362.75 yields 14.3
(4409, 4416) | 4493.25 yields 15.2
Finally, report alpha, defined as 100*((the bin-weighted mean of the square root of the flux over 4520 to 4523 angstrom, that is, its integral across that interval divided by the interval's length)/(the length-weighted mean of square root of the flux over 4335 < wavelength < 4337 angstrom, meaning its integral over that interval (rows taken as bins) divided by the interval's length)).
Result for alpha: 84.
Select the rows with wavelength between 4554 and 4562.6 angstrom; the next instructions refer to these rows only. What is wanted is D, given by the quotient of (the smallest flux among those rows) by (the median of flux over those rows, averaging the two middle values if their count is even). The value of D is 0.85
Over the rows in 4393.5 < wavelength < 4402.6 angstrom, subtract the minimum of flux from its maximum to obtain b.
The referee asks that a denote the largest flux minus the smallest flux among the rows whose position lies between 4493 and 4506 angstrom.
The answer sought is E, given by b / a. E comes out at 0.82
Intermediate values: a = 11.9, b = 10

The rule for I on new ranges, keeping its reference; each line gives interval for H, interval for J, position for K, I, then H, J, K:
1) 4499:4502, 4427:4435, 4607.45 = -0.74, 1.38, 1.0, 0.38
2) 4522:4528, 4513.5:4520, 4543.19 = -0.02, 1.00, 1.1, 0.96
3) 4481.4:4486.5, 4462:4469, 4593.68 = 0.04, 0.16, 1.3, 0.22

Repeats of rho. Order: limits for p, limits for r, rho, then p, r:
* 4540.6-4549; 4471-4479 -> -0.5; 0.4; 0.9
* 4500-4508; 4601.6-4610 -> 0.9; 1.0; 0.1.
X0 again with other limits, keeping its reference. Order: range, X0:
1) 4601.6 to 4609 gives 6.0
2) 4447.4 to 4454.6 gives 13.2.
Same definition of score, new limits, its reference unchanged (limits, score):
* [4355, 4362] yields 4357.73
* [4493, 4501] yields 4497.39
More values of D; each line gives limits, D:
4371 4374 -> 0.98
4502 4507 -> 0.84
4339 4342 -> 0.95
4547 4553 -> 0.00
